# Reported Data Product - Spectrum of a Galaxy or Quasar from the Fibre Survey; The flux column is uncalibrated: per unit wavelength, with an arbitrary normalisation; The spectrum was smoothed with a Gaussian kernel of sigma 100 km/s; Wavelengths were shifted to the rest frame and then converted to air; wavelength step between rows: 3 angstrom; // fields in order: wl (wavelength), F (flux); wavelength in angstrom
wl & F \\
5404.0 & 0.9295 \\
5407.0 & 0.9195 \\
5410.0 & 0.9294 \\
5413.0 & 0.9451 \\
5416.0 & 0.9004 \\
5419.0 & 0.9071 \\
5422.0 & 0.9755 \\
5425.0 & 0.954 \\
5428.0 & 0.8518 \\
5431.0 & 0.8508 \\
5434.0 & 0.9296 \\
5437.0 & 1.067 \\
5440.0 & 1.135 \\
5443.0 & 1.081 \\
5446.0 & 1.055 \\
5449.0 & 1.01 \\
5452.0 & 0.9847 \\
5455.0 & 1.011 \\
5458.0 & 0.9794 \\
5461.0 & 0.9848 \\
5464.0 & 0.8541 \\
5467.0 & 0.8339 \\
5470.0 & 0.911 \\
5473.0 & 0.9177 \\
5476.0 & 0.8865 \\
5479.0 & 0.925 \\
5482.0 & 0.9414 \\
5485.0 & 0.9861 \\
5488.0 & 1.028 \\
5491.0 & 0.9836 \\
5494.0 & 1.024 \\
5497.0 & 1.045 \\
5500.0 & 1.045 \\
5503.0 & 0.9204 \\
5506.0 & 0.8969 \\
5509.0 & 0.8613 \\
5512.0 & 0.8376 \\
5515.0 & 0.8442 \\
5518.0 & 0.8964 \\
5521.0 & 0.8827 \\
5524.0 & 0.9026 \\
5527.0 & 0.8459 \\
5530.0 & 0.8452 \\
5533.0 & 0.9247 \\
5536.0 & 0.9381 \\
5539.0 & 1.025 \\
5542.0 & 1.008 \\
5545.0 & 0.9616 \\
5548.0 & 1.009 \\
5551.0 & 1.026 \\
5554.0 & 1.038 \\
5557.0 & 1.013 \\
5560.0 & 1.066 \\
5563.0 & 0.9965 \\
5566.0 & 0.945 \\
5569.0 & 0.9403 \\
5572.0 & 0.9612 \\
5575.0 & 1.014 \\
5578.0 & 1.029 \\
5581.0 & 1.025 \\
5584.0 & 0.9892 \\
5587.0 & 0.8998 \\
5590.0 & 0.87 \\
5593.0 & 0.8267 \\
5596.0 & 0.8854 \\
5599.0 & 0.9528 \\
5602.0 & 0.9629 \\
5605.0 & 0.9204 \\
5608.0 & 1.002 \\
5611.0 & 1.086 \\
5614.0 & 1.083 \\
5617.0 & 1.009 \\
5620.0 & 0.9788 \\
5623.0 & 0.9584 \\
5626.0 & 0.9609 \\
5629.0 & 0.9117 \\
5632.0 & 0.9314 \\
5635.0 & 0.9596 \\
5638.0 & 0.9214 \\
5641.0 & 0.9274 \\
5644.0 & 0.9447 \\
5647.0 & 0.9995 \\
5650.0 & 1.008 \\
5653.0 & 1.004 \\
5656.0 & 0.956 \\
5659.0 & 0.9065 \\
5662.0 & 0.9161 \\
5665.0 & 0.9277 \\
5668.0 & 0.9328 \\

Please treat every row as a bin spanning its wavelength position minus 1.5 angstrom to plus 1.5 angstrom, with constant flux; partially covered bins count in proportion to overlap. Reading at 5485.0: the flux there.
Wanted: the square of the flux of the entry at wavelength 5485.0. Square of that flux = 0.97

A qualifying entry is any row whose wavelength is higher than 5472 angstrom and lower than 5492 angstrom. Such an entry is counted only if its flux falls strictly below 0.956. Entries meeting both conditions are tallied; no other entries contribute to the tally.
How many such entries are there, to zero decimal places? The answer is 4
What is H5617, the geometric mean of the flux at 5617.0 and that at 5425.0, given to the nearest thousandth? 0.981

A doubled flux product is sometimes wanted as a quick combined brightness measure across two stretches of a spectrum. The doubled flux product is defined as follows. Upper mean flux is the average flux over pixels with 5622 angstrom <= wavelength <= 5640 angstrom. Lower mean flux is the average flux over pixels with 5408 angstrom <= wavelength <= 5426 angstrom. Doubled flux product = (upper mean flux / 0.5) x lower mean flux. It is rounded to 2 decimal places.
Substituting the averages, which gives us 1.76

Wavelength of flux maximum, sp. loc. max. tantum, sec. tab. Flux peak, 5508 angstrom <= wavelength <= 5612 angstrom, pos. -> 5611.0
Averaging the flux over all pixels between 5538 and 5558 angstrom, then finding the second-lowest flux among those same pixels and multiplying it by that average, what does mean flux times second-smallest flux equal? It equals 1.02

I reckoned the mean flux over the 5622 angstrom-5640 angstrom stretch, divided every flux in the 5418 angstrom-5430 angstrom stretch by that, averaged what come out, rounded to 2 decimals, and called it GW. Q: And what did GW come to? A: 0.98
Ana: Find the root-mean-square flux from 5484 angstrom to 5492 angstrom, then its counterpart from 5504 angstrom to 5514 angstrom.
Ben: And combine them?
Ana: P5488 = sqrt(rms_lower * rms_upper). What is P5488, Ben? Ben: 0.93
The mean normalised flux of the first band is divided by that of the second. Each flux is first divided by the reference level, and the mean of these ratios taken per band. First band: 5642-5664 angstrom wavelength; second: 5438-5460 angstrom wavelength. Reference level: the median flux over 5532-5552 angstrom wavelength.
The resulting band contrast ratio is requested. 0.93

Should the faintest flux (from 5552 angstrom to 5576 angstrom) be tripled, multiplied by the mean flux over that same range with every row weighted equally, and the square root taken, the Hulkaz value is 1.68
